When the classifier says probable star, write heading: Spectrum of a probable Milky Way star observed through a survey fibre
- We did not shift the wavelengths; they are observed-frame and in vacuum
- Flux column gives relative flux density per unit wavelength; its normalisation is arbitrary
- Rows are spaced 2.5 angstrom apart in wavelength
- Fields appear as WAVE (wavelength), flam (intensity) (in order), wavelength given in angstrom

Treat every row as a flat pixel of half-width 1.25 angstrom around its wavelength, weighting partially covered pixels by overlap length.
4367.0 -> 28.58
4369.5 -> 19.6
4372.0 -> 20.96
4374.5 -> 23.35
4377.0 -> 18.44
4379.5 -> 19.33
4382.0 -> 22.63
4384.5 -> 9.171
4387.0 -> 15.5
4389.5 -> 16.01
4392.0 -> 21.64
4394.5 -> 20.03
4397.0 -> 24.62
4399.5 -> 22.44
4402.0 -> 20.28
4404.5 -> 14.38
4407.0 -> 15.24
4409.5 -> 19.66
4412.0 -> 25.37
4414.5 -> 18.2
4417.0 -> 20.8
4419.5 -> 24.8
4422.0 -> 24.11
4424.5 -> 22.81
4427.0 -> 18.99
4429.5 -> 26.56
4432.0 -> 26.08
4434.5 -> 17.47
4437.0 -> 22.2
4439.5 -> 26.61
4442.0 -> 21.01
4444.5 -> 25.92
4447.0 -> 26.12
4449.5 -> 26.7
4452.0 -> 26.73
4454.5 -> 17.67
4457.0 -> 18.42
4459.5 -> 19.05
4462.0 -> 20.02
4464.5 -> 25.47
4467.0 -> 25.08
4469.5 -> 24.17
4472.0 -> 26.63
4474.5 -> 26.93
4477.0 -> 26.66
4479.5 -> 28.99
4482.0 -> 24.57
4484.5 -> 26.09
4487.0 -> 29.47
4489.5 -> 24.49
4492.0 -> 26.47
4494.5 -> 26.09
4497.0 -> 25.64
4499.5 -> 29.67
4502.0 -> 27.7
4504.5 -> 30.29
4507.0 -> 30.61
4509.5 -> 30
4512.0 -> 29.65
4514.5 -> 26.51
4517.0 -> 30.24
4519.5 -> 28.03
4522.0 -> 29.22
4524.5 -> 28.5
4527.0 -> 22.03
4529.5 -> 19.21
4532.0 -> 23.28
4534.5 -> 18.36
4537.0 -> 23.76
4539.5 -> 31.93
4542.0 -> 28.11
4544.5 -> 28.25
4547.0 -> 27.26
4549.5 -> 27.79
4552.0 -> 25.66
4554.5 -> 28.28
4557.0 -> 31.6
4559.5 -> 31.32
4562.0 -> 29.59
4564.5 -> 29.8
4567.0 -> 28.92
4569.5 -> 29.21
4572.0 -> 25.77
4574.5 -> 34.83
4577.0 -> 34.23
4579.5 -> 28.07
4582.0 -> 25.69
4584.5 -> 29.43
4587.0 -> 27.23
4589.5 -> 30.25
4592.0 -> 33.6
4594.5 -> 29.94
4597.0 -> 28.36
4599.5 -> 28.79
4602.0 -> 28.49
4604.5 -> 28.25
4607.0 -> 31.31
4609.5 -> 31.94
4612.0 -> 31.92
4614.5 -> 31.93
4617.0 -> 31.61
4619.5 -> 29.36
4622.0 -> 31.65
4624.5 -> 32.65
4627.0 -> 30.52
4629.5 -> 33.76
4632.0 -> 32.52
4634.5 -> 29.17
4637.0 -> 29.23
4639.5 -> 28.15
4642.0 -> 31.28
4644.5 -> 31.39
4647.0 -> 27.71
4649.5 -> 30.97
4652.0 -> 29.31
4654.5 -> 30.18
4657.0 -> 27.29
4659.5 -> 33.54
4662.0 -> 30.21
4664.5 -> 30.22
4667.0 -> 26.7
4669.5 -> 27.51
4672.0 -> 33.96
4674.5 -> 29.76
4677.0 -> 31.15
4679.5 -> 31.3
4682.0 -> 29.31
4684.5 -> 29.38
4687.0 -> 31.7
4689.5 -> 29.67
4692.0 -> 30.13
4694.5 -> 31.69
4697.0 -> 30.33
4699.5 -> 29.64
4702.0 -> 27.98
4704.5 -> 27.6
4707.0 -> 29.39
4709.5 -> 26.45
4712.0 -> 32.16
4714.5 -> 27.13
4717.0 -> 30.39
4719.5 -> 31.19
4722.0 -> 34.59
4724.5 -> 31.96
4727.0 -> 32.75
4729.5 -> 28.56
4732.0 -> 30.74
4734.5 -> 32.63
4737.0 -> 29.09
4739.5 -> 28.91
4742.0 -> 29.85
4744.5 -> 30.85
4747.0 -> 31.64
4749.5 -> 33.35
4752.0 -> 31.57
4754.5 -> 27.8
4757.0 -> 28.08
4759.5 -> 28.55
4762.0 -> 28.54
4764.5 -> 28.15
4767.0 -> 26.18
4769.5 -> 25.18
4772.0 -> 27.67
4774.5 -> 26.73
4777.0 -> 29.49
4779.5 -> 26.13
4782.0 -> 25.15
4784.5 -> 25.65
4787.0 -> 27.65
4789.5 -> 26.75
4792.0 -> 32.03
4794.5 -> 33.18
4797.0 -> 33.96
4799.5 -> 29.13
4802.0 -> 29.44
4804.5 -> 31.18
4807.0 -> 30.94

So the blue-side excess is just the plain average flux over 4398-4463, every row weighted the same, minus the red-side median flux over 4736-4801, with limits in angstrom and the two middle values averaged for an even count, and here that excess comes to -6.7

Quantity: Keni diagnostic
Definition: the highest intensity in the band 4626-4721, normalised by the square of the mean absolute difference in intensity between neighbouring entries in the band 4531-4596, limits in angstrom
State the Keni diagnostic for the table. 4.0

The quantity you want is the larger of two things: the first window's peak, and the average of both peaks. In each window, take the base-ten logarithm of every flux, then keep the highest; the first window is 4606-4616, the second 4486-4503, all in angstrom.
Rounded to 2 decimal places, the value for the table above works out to 1.50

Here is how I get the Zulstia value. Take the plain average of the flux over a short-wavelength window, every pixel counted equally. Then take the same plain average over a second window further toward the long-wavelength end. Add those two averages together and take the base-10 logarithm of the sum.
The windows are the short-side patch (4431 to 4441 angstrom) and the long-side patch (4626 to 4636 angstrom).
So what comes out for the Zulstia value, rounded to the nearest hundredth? 1.74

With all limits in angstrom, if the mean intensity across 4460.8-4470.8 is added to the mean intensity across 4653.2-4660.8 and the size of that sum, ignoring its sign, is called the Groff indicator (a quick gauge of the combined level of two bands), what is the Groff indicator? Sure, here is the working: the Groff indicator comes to 54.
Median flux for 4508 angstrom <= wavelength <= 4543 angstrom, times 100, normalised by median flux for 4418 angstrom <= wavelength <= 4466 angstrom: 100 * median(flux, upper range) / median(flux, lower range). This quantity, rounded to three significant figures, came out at 116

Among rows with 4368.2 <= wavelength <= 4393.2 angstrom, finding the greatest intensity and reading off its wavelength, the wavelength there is 4374.5 angstrom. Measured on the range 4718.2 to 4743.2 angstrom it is 4722.0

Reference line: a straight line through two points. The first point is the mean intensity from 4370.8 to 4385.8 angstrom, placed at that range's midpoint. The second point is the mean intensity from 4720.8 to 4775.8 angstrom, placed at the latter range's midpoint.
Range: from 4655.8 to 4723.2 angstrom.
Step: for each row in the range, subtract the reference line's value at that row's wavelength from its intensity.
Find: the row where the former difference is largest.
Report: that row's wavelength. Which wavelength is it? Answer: 4672.0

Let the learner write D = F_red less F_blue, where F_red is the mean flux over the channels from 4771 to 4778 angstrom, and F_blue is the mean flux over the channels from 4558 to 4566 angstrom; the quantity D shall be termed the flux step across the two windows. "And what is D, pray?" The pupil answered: -2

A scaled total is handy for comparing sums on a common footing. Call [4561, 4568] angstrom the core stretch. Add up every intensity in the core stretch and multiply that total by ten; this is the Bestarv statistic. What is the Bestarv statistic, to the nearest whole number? 883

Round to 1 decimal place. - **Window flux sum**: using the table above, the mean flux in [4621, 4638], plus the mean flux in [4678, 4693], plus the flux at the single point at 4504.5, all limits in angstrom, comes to 91.9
